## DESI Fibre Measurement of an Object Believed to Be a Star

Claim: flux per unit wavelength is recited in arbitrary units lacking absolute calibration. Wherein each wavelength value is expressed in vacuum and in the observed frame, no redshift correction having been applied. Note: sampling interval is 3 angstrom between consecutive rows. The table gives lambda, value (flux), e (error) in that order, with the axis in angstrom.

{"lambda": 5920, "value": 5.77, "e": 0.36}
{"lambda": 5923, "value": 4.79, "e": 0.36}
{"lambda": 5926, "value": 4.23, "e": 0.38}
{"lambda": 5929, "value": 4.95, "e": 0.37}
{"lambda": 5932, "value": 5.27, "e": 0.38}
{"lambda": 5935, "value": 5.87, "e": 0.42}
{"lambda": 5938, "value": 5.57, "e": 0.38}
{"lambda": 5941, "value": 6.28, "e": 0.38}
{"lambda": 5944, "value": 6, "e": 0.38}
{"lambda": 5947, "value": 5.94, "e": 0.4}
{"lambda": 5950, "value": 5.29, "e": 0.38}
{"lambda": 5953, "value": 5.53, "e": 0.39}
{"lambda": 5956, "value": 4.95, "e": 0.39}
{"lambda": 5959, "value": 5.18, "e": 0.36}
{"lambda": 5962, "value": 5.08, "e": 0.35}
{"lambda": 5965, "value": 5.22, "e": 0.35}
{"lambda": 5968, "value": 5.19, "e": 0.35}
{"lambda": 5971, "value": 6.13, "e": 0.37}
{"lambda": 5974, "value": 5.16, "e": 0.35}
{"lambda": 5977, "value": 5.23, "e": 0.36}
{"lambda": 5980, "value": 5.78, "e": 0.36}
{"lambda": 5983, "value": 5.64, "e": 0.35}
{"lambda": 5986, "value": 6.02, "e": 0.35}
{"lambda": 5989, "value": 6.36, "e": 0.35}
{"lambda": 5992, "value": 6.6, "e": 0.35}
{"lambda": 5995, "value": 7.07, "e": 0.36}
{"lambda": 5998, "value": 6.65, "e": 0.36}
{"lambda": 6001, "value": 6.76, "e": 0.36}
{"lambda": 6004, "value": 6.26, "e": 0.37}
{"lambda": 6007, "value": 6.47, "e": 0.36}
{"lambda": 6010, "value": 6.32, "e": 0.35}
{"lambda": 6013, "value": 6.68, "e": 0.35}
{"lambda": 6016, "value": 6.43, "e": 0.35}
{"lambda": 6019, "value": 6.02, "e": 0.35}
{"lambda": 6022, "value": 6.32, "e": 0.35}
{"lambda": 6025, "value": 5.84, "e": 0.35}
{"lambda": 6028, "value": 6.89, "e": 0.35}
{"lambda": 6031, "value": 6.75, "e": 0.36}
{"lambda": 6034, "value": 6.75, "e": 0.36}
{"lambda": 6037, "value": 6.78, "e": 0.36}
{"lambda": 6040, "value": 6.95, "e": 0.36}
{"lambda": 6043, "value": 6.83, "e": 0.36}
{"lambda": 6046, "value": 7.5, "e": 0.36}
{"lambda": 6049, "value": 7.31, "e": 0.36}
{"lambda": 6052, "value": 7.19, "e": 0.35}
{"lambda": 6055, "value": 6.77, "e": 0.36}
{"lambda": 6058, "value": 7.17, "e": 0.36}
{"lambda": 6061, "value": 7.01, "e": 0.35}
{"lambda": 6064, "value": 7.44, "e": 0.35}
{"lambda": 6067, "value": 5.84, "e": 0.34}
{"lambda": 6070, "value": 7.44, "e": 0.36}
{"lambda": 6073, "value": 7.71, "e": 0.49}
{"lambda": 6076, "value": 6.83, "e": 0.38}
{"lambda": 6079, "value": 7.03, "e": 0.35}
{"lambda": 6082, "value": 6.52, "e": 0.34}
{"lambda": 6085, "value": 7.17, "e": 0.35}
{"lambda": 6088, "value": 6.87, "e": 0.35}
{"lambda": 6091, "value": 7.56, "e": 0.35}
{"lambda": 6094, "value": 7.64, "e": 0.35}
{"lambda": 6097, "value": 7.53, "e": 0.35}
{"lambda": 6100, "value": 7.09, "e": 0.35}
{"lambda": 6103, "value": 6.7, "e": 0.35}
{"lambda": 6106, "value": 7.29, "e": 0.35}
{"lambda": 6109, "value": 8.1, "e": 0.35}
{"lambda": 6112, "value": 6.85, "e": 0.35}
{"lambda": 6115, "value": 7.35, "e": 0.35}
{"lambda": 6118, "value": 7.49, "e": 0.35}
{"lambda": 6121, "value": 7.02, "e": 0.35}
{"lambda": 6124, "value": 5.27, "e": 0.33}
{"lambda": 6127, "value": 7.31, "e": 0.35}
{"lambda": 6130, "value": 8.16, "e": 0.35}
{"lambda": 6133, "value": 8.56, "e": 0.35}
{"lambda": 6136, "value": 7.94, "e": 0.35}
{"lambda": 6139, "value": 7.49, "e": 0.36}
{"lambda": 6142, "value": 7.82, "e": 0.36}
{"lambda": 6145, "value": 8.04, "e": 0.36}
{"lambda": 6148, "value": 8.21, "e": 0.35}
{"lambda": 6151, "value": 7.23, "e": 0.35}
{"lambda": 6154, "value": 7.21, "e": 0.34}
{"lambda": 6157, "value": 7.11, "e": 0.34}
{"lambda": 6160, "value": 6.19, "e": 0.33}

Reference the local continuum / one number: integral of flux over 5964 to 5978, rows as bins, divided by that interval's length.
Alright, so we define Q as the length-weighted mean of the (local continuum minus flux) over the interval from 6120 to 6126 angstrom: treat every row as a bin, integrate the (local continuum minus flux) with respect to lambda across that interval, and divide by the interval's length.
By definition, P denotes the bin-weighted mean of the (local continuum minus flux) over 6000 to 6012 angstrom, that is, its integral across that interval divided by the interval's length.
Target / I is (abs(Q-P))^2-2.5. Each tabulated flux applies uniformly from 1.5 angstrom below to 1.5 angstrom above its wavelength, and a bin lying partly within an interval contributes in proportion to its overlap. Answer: -2.4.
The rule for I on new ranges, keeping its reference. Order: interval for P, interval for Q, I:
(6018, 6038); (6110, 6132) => -2.1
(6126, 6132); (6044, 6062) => -2.0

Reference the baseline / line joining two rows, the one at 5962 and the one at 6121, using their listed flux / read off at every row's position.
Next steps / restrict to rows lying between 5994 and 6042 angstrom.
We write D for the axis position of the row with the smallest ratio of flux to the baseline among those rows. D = 6025 angstrom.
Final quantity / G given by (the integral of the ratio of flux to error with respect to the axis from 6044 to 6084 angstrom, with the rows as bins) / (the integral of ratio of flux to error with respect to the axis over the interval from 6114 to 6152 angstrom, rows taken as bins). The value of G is 0.95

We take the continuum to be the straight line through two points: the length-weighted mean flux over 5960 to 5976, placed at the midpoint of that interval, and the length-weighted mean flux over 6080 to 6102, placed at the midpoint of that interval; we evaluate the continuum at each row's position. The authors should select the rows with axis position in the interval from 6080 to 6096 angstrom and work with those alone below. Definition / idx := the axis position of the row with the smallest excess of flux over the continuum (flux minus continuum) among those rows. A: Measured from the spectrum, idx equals 6082 angstrom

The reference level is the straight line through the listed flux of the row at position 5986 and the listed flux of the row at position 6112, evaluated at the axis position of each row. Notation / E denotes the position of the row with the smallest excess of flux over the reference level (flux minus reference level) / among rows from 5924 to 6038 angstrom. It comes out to 5926 angstrom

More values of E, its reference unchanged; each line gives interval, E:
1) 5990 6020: 6019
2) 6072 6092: 6082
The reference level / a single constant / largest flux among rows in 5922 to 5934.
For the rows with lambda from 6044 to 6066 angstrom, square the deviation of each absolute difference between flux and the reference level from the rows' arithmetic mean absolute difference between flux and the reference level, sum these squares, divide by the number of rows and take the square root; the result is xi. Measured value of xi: 0.23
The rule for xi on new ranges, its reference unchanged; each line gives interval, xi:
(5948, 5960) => 0.12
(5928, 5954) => 0.32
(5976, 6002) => 0.55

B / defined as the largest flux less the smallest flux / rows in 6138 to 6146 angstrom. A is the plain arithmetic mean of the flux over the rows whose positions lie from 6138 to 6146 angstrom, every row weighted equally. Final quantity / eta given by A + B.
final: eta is 8.33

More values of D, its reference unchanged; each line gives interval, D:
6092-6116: 6103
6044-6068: 6067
